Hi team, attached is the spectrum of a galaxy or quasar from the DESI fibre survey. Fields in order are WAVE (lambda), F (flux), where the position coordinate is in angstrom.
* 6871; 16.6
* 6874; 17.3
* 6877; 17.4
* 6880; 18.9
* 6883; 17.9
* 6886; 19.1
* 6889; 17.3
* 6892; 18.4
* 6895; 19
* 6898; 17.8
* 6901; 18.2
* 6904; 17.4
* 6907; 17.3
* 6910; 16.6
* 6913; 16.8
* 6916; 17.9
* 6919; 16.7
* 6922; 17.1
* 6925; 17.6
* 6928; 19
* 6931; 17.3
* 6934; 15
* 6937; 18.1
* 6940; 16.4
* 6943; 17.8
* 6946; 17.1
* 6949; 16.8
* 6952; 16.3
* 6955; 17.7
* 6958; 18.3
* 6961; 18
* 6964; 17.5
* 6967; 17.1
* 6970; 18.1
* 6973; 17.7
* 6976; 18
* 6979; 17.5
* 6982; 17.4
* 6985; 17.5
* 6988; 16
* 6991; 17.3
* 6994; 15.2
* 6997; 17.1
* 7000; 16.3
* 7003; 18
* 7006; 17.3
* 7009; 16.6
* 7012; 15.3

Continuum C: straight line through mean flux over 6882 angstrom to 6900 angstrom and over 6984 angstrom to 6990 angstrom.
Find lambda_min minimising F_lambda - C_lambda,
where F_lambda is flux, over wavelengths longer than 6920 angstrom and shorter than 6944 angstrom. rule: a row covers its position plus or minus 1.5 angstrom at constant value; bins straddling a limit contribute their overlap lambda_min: 6934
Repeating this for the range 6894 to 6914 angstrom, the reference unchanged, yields 6910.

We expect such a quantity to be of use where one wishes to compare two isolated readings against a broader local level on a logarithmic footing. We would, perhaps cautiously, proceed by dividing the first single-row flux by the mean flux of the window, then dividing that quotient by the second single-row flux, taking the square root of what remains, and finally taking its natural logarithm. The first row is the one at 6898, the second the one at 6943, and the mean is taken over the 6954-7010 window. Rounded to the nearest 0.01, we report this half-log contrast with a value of -1.43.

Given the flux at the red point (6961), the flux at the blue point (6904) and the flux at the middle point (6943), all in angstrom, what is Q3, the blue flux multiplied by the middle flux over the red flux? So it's 17.2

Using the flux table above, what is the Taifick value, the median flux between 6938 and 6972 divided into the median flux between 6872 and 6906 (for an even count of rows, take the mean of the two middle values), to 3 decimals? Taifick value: 1.023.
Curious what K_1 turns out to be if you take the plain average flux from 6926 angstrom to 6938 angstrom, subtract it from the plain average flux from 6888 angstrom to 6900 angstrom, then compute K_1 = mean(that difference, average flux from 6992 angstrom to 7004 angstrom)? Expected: 8.7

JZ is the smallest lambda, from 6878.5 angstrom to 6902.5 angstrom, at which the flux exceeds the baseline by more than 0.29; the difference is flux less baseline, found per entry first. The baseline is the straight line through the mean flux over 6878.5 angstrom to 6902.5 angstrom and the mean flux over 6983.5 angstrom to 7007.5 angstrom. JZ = 6880 angstrom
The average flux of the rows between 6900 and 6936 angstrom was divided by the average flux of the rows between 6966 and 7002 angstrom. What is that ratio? 1.01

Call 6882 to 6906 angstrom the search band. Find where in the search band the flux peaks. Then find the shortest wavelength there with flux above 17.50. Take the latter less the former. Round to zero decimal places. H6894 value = -3 angstrom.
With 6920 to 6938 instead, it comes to -3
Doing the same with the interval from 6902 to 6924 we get 0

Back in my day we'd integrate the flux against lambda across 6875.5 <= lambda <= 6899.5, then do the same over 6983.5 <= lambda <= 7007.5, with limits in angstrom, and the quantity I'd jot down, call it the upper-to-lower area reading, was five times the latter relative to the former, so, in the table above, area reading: 4.62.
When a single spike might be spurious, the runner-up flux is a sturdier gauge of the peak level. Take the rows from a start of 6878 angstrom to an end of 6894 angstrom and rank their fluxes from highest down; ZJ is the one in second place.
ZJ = 18.9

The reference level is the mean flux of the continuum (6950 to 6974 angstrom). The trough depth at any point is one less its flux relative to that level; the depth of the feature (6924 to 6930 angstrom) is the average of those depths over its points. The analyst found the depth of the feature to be -0.04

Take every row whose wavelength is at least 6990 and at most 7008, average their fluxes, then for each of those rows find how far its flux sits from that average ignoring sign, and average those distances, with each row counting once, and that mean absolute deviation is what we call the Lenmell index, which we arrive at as 0.74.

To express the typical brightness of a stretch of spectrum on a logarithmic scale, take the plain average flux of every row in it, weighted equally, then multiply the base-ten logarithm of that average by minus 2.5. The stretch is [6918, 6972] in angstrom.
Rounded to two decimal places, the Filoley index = -3.10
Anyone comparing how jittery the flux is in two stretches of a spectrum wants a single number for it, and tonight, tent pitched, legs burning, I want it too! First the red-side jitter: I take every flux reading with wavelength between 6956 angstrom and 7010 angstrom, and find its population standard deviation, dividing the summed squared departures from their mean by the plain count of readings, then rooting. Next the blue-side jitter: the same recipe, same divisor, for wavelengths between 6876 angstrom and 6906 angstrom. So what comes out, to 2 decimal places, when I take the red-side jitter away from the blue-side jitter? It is -0.13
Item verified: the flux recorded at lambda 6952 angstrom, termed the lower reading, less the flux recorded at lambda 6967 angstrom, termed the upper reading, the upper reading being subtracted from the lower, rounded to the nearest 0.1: -0.8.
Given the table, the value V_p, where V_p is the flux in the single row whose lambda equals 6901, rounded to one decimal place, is 18.2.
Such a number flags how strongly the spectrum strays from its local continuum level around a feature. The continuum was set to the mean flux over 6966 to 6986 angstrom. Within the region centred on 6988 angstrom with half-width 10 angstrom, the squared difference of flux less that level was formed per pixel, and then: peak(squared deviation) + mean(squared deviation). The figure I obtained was 7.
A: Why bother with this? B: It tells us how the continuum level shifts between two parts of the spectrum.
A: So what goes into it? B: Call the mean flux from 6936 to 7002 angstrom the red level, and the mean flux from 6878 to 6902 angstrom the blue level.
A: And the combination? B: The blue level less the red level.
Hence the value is 1.1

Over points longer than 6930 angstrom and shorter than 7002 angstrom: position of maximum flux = 6958 angstrom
